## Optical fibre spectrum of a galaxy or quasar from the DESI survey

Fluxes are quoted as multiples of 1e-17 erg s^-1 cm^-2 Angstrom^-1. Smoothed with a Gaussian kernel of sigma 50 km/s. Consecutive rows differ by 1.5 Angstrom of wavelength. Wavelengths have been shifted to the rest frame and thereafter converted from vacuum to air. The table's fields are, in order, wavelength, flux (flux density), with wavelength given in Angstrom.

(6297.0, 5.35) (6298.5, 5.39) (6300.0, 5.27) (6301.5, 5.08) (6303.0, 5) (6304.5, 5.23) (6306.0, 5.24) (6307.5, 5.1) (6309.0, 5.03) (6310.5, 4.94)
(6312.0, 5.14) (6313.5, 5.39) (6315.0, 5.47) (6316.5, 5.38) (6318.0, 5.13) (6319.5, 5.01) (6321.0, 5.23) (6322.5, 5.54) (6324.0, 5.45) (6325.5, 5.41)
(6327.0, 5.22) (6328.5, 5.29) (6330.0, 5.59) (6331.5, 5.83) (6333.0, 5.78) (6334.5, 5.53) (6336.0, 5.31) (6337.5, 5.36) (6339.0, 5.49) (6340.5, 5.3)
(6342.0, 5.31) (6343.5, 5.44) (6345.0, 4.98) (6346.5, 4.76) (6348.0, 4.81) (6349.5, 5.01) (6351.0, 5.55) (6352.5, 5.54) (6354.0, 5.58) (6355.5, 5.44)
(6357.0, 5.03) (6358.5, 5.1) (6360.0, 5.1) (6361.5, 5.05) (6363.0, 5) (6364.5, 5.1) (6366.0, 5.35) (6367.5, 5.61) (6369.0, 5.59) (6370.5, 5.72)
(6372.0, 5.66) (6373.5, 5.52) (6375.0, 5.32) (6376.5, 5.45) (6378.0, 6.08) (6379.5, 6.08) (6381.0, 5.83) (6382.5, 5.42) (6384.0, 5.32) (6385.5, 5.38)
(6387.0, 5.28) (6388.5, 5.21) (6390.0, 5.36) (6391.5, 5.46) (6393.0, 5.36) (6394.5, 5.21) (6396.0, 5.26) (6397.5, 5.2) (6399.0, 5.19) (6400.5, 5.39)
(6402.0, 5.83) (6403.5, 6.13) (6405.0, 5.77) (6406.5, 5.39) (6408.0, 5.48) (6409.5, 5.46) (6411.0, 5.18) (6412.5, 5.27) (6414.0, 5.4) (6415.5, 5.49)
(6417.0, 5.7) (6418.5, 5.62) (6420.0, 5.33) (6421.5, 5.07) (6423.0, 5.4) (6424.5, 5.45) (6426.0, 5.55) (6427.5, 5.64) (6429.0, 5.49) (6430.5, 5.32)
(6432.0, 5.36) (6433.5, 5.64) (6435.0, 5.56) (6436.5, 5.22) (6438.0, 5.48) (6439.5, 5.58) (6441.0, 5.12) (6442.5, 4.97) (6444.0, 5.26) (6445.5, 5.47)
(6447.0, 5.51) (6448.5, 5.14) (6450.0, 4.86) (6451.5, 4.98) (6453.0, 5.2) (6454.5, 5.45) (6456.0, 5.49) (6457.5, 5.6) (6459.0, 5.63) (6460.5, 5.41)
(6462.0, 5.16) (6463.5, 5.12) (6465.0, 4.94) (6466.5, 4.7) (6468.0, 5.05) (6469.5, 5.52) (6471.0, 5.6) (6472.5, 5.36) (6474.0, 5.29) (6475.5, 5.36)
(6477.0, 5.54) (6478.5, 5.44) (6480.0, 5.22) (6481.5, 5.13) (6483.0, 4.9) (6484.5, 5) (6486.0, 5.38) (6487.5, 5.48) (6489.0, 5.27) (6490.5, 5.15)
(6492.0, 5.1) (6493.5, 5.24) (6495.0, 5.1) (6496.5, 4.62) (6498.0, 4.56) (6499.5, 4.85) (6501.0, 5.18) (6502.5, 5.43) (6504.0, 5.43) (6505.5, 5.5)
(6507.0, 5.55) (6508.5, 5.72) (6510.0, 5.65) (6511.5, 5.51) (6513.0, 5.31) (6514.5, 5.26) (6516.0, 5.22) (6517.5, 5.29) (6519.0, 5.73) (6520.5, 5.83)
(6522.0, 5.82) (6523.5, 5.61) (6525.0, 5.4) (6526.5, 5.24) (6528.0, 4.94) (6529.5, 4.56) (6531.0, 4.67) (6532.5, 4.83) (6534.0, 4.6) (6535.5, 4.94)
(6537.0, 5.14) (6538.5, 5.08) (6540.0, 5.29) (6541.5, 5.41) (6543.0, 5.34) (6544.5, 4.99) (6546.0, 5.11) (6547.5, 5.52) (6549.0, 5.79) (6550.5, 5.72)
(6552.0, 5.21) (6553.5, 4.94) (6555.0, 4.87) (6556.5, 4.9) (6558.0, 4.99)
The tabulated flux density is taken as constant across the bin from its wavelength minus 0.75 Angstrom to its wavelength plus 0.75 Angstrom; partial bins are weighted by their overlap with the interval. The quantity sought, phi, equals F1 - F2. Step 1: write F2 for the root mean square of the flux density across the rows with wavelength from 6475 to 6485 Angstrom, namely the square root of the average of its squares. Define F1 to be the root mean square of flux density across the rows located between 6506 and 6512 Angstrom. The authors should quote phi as 0.38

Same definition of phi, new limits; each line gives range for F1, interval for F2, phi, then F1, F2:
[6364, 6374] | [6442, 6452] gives 0.34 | 5.51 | 5.18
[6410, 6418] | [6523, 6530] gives 0.25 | 5.41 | 5.16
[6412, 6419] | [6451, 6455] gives 0.28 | 5.50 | 5.21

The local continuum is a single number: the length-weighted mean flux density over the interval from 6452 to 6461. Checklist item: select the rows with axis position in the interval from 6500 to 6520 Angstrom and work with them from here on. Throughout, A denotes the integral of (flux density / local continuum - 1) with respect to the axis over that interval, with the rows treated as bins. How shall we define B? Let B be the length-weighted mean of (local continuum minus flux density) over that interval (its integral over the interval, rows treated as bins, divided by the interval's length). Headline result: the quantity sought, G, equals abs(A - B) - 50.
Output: -50.0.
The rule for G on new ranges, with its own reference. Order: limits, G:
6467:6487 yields -49.2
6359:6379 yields -49.9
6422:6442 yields -49.9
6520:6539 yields -48.5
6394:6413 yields -50.0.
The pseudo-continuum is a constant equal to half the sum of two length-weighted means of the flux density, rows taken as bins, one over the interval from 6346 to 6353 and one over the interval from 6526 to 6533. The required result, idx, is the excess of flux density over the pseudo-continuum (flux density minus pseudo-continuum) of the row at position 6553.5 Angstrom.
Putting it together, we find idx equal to -0.04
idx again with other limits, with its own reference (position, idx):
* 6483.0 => -0.08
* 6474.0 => 0.31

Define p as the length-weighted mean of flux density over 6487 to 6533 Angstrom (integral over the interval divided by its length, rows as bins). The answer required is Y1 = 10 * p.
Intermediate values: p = 5.26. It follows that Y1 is 52.6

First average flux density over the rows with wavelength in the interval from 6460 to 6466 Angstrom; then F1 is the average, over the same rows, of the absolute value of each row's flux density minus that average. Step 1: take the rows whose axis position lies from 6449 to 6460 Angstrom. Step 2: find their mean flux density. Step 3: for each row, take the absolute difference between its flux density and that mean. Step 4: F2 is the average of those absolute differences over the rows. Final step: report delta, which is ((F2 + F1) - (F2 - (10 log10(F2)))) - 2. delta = -7.7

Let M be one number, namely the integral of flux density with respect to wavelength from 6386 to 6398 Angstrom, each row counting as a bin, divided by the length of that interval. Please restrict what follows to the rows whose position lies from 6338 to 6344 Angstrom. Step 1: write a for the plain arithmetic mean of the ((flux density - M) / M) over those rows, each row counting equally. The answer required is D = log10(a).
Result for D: -1.8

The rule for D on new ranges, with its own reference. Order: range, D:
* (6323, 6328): -1.9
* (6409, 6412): -2.3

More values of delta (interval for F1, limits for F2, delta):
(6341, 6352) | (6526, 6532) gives -8.0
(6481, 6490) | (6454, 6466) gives -8.6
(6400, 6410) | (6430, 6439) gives -10.6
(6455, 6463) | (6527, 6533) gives -10.6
